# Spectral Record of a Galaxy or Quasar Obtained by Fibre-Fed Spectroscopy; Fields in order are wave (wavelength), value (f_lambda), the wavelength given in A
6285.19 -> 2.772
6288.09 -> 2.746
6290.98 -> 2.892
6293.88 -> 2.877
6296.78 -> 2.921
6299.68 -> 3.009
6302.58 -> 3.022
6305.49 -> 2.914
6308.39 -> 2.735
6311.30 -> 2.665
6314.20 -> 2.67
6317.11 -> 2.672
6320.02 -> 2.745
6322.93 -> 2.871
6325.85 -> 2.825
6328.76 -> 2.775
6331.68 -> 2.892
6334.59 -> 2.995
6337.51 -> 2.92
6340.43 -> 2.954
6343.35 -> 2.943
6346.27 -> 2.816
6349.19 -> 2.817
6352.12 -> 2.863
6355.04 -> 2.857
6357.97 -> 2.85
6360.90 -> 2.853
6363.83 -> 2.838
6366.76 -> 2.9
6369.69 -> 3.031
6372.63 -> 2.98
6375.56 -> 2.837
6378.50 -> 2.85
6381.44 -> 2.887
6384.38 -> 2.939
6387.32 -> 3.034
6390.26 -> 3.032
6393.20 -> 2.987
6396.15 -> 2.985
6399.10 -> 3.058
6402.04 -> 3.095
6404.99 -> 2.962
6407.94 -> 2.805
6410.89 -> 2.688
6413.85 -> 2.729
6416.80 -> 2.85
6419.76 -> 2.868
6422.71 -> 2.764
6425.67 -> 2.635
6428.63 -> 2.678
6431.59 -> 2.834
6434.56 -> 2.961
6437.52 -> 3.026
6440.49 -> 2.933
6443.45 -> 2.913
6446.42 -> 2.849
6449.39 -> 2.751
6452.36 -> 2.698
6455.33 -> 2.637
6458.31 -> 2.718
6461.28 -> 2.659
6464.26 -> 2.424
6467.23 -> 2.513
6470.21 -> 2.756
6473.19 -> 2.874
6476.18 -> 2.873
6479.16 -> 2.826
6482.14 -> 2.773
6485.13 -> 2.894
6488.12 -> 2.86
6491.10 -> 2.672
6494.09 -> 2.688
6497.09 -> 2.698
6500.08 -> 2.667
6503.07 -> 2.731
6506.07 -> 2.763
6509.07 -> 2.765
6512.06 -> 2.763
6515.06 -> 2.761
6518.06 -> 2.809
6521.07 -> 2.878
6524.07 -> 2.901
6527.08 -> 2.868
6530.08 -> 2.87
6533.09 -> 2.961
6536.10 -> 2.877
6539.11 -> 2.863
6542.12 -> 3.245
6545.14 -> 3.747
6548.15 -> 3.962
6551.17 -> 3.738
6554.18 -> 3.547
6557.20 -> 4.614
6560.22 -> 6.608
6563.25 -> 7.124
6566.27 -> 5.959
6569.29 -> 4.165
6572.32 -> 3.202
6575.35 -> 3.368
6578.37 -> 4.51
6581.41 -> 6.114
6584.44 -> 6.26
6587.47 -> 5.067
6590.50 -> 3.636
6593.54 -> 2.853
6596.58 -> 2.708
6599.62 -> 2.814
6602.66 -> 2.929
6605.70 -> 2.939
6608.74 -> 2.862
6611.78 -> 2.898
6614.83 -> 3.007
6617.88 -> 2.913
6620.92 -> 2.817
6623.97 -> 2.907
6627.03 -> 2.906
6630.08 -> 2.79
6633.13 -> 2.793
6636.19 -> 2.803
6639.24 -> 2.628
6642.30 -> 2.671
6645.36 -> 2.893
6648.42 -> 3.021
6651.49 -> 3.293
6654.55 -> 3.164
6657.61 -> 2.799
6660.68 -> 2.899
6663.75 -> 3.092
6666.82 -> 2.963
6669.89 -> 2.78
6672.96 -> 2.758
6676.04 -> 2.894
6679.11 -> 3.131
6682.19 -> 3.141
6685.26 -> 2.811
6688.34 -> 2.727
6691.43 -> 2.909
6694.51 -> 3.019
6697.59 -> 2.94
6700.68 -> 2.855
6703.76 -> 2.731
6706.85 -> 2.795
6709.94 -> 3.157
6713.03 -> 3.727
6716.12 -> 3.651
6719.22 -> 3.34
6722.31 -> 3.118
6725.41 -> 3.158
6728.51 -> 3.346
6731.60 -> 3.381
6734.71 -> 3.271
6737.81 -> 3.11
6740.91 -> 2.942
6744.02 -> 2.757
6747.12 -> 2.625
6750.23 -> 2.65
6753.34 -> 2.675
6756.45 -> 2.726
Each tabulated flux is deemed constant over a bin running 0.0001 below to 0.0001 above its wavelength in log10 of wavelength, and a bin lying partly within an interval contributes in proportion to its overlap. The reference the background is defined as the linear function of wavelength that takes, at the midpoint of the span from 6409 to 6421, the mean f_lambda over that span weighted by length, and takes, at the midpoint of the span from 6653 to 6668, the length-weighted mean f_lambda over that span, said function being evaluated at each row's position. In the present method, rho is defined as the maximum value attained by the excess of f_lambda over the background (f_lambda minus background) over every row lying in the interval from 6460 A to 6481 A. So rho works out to 0.04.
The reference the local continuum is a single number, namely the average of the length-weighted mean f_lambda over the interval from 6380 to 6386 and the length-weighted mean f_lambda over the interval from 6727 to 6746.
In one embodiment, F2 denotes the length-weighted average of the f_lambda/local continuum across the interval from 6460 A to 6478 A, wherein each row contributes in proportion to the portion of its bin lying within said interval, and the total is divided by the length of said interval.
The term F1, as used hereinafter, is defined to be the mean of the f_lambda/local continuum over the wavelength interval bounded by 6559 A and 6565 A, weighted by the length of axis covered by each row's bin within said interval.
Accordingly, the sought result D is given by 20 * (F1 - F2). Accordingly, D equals 27.5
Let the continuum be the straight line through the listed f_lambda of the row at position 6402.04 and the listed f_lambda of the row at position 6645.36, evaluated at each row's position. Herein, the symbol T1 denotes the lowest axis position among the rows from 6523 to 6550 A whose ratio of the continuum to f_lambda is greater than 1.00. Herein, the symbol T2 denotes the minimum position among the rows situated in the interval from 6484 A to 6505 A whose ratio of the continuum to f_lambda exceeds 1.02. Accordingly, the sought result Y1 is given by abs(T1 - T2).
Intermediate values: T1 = 6524.07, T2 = 6485.13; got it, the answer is 38.9 A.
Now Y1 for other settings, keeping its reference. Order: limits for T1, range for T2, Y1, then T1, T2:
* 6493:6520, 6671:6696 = 178.9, 6494.09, 6672.96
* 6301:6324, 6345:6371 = 43.7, 6302.58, 6346.27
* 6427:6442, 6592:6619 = 164.9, 6428.63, 6593.54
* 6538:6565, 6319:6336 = 219.1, 6539.11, 6320.02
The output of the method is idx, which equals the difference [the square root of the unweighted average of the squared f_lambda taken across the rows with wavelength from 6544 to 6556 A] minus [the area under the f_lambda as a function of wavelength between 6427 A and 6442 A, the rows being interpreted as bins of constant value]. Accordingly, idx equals -40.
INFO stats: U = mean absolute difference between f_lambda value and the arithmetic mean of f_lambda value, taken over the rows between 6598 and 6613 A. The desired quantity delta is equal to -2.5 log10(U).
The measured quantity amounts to 3.49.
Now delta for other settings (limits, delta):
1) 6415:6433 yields 2.75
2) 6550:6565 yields -0.36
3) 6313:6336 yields 2.61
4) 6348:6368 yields 4.45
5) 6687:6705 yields 2.58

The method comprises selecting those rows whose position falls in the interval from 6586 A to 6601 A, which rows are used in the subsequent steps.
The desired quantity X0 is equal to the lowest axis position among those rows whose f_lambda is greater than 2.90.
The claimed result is 6587.47 A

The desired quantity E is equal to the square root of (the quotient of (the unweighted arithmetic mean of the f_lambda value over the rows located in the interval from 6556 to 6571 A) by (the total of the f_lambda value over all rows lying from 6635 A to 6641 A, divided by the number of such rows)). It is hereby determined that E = 1.45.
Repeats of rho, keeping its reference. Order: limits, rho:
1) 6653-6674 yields 0.18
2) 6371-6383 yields 0.23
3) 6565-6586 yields 3.34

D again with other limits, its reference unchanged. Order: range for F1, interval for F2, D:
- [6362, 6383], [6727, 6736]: -2.9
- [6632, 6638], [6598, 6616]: -0.8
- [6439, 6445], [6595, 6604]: 0.7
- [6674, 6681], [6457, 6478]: 2.0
